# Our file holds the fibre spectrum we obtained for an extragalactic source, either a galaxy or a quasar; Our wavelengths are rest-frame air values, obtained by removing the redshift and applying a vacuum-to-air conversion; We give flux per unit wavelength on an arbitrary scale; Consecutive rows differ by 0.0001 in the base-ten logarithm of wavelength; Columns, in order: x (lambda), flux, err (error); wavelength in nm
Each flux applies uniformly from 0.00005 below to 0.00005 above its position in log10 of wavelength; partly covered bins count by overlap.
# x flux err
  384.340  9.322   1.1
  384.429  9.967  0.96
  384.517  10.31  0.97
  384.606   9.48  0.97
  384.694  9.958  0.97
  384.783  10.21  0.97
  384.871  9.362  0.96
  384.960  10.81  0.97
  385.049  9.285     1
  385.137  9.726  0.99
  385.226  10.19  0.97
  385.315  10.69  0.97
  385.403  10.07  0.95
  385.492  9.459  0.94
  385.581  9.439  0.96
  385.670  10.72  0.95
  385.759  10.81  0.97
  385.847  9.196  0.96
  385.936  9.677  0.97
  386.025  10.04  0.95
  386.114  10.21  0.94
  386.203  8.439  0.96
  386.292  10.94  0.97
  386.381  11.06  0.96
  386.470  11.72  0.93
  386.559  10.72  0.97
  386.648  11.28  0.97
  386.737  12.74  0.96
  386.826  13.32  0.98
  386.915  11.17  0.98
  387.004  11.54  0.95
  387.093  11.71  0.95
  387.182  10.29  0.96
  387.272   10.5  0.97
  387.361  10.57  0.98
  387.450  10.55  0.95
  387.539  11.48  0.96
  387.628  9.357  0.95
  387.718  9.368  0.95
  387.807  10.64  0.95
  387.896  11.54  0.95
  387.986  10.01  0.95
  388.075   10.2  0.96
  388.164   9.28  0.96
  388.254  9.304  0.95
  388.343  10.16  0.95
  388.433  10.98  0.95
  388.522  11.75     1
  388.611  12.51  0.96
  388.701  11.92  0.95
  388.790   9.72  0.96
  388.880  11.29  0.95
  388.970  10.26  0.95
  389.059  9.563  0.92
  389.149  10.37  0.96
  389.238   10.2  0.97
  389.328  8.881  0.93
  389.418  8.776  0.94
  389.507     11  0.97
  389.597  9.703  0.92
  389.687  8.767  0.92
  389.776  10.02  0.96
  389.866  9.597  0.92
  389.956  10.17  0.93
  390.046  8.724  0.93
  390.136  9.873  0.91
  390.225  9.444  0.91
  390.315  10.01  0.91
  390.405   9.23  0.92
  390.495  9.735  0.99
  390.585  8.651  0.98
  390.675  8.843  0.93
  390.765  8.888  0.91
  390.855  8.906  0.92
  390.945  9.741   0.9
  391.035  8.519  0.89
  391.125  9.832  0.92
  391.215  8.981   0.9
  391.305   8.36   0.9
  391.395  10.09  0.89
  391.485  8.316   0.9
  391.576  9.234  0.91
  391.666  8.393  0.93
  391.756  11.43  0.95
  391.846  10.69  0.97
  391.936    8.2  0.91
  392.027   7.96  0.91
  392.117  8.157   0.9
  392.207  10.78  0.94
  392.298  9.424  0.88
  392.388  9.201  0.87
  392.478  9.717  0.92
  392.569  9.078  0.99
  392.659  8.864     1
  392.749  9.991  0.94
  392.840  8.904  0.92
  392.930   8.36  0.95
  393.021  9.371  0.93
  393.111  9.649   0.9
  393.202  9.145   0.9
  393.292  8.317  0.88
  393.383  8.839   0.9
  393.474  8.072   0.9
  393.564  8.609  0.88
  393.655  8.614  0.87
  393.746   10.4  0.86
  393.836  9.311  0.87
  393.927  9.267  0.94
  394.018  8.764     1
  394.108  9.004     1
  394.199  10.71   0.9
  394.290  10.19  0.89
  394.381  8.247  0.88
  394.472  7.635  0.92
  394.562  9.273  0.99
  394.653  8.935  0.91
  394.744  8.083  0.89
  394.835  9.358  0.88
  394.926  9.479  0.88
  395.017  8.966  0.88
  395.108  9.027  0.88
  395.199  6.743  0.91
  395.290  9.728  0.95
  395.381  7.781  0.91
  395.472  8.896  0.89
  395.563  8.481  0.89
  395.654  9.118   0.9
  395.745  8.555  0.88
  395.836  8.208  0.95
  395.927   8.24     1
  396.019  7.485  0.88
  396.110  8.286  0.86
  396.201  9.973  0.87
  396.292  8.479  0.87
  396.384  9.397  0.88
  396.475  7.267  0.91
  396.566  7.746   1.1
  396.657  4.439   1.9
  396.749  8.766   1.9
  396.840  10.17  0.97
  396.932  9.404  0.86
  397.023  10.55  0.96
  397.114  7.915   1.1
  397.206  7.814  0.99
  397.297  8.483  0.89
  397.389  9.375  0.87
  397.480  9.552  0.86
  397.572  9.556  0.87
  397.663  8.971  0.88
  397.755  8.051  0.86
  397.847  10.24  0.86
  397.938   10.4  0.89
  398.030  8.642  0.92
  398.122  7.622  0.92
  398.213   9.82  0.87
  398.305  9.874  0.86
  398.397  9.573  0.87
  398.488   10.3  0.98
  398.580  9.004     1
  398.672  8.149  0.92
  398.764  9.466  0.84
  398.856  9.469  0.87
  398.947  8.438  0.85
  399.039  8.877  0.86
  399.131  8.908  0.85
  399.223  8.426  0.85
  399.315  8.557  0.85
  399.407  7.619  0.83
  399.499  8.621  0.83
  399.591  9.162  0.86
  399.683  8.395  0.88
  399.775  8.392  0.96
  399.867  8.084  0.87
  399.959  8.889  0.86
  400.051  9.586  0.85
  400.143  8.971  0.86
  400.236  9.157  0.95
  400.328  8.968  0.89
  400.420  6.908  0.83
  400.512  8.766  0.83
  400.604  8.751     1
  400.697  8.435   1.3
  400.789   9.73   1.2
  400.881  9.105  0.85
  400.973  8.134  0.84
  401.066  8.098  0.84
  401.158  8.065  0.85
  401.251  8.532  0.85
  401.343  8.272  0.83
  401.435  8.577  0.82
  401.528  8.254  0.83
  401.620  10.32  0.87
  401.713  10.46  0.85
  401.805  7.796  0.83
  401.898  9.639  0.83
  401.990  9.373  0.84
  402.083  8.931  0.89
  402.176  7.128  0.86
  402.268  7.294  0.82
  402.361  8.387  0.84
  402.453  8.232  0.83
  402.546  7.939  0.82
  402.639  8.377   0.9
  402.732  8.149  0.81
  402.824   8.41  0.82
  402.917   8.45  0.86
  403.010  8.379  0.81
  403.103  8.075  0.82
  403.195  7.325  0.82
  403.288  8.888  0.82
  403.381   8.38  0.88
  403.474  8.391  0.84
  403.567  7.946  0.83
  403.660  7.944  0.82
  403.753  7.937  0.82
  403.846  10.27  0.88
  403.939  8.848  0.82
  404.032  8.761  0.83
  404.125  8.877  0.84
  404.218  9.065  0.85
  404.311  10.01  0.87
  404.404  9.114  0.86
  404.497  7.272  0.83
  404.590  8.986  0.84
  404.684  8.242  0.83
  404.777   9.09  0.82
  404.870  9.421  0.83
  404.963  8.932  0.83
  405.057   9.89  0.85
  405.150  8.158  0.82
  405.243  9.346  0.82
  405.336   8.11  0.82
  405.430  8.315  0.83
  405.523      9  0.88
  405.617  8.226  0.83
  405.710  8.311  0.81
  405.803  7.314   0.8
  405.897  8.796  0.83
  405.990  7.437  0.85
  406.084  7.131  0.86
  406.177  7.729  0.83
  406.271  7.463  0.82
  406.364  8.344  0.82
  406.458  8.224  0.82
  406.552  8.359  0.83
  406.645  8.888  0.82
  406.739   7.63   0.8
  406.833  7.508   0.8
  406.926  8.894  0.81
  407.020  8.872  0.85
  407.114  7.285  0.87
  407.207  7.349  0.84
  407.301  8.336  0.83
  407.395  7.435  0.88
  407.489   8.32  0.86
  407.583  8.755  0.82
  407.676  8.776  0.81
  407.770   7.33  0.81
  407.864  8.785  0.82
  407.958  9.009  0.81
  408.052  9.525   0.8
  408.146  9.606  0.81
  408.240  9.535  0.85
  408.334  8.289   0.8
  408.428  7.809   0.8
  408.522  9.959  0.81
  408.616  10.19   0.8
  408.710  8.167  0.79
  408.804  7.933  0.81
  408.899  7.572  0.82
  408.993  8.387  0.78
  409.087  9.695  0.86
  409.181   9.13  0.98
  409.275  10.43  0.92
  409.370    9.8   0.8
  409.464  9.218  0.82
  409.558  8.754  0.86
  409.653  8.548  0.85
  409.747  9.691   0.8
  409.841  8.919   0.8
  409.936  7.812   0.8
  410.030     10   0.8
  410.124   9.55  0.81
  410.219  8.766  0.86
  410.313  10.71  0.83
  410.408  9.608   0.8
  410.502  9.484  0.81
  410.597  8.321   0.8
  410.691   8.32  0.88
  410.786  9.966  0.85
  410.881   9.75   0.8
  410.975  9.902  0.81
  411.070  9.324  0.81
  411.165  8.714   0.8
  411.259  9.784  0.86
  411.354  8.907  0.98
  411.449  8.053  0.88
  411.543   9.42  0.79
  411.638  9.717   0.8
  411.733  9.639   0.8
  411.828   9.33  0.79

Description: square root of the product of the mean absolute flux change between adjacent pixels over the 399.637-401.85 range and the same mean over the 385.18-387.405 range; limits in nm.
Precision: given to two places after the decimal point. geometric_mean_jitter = 0.74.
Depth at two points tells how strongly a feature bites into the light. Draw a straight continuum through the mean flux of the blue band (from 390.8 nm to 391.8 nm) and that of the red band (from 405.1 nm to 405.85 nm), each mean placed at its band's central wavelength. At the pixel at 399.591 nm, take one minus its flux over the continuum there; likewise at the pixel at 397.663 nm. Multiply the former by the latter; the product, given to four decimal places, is 0.0007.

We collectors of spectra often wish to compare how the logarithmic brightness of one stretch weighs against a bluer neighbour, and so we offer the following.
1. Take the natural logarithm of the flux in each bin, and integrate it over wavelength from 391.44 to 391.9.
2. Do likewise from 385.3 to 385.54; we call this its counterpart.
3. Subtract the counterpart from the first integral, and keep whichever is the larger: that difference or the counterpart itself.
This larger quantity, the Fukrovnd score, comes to 0.6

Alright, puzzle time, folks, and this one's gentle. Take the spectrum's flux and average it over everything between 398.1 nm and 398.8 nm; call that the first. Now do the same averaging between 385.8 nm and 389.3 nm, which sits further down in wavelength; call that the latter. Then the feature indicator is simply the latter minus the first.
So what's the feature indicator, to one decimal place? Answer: 1.4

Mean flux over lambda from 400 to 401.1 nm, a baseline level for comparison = 8.72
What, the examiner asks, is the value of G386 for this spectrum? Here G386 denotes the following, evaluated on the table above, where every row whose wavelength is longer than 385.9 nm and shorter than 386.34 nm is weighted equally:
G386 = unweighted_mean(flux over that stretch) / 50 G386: 0.197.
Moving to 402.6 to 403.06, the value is 0.167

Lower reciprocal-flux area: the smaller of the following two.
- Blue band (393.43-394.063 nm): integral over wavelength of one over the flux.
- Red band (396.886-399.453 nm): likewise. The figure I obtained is 0.071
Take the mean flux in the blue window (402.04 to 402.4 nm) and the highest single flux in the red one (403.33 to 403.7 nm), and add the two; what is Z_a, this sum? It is 16.3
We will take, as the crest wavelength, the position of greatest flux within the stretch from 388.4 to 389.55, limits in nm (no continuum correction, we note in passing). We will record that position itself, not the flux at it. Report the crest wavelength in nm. 388.611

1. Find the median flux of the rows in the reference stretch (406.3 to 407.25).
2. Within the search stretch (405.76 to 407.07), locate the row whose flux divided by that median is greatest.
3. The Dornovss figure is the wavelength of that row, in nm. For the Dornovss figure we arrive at 406.926 nm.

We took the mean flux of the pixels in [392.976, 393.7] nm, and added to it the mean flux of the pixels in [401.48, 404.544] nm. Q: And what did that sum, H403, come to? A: 17.39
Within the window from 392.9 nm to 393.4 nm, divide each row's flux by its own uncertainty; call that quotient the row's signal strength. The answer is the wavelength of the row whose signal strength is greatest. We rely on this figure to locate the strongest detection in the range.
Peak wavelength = 393.111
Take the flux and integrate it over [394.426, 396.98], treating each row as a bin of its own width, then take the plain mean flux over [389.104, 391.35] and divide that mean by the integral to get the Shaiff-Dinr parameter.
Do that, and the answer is 0.43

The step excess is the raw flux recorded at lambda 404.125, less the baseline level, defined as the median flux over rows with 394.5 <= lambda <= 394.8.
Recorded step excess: -0.1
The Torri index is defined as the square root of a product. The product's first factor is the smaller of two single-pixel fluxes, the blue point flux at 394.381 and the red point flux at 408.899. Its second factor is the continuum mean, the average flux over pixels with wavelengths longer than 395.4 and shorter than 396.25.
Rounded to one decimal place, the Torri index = 8.1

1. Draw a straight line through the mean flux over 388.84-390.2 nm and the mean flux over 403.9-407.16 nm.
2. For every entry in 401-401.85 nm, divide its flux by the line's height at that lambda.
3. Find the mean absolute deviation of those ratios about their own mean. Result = 0.086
